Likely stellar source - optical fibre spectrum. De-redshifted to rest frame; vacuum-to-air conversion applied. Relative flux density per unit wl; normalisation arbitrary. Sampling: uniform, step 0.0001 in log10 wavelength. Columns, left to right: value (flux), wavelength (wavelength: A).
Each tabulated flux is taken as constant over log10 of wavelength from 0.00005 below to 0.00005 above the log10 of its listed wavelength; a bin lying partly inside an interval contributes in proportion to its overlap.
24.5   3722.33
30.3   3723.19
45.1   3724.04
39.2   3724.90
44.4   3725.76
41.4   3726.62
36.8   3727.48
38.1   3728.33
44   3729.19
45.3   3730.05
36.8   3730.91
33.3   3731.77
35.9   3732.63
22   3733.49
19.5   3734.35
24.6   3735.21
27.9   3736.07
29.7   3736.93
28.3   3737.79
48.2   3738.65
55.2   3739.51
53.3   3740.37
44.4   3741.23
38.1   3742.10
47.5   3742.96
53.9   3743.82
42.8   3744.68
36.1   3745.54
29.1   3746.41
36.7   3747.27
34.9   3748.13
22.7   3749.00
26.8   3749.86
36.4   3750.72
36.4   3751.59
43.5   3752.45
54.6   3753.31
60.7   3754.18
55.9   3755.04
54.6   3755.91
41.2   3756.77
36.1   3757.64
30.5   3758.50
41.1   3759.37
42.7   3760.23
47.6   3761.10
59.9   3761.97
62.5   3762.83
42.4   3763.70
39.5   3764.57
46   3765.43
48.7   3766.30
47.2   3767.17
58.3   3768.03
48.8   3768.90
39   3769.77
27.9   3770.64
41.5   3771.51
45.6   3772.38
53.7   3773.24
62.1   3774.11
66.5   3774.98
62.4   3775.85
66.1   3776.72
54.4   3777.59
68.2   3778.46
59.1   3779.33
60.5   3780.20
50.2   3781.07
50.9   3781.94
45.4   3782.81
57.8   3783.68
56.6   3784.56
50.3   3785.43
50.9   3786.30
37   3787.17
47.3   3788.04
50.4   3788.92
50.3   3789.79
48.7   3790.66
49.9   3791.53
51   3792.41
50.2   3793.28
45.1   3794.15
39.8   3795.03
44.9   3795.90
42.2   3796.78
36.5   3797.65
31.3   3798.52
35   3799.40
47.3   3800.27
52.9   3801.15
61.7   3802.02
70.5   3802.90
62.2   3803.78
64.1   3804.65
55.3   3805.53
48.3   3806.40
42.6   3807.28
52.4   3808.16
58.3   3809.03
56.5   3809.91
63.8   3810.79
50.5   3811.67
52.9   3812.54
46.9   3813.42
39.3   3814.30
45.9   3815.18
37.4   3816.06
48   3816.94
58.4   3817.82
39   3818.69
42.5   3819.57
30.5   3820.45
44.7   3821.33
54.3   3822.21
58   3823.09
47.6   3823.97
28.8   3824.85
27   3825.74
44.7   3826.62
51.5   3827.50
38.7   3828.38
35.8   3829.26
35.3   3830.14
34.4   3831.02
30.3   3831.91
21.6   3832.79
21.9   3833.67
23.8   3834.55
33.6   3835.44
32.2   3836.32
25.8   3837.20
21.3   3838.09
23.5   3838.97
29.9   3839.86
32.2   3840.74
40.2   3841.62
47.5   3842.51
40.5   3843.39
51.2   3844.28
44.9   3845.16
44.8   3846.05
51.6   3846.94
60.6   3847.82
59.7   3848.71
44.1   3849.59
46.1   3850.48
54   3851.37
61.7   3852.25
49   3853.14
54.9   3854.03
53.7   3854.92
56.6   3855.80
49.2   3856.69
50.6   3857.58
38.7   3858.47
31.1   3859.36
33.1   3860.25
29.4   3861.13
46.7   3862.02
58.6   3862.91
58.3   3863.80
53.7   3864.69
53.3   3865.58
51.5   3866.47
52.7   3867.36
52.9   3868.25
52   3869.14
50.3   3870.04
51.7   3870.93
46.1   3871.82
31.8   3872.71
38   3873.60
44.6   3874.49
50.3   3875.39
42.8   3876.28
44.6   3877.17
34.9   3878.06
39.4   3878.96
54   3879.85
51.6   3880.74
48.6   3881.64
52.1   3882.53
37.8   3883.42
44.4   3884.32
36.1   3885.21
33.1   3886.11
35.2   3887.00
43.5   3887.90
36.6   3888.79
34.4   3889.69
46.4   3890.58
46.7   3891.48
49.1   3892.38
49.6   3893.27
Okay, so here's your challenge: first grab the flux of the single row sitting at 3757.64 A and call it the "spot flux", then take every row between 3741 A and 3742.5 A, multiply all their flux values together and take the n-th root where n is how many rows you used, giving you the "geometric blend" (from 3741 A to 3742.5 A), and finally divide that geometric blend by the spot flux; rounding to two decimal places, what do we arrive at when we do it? 1.14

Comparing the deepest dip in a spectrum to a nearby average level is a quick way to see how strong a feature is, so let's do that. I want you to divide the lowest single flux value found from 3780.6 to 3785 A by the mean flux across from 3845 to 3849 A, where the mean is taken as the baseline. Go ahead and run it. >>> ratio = 0.87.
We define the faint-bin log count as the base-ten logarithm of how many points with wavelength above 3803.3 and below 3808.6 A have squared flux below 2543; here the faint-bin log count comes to 0.3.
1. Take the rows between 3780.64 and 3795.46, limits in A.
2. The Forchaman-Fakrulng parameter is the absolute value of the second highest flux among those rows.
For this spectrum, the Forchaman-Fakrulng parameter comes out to 57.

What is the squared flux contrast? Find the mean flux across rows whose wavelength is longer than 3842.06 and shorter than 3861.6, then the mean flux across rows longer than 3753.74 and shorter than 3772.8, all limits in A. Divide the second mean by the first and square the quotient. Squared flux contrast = 0.93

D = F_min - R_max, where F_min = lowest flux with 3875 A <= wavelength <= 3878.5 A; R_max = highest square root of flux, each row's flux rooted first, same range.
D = 27.8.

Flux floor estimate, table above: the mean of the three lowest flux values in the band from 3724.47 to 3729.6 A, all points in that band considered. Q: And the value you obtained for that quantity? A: 38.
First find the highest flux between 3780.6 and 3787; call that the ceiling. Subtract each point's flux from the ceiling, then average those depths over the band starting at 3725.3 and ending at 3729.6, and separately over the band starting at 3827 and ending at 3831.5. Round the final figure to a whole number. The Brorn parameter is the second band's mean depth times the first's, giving 315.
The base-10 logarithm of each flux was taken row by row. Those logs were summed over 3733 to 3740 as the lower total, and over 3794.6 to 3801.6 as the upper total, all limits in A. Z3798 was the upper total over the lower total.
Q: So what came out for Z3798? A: 1.09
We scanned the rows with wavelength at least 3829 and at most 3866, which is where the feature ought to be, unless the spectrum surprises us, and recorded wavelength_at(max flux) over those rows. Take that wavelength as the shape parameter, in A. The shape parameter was 3852.25 A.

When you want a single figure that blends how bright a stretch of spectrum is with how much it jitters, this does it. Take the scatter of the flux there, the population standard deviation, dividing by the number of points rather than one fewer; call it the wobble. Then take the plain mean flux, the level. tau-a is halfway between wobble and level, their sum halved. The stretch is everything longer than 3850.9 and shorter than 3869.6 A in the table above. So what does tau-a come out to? 29.2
